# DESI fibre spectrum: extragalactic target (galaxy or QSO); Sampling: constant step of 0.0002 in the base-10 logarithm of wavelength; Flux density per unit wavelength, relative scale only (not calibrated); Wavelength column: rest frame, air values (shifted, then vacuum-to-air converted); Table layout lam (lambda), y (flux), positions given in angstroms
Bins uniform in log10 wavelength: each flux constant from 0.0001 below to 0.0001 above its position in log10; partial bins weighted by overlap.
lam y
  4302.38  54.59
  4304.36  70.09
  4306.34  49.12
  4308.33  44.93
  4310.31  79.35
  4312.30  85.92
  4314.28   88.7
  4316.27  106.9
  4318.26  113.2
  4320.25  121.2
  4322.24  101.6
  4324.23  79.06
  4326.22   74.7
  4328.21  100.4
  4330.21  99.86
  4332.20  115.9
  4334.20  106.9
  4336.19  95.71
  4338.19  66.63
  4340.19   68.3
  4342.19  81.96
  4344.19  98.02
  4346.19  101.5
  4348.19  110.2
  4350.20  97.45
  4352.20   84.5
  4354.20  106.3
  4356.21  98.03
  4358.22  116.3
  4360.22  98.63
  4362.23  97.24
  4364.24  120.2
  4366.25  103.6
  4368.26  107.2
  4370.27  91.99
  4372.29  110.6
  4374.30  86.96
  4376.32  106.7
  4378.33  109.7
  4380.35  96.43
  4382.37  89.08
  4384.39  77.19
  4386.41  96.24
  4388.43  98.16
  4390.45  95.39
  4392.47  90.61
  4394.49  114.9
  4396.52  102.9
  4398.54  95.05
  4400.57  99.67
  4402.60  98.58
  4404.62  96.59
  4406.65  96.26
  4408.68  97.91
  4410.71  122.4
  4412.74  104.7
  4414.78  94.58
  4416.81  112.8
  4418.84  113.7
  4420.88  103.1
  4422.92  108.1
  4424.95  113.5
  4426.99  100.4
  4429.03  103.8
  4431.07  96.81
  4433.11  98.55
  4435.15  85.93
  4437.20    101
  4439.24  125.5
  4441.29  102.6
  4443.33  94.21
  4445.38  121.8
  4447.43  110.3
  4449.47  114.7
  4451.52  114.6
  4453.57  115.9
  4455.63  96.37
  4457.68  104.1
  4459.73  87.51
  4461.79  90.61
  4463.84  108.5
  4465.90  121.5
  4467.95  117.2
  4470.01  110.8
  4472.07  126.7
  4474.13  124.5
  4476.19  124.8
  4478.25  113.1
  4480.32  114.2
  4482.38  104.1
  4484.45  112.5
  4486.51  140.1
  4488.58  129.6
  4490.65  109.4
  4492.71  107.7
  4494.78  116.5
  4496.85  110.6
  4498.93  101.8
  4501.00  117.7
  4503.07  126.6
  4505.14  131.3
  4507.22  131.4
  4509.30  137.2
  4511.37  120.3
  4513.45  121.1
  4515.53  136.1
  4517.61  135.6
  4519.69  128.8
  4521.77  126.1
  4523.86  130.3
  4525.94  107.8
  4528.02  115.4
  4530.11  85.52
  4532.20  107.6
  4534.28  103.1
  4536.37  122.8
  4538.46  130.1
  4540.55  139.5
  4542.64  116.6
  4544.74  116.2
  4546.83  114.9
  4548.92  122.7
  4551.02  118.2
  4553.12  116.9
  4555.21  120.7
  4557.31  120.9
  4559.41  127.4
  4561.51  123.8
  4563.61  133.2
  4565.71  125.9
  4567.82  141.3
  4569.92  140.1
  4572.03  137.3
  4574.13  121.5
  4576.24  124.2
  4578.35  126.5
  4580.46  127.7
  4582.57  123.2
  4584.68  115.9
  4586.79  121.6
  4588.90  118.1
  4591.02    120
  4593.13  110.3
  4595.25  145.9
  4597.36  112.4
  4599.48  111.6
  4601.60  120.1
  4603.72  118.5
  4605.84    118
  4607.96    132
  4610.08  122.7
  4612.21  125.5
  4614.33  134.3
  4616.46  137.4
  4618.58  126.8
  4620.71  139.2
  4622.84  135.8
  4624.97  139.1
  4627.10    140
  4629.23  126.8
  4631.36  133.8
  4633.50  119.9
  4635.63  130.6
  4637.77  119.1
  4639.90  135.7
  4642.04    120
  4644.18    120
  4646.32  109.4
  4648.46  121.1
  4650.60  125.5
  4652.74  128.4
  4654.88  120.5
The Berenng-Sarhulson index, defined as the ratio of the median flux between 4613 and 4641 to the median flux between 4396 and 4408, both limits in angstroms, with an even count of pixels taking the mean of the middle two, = 1.376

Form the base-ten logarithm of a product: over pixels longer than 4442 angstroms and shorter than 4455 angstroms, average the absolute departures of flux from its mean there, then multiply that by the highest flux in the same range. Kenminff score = 2.89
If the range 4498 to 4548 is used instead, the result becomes 3.16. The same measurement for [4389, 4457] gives 3.02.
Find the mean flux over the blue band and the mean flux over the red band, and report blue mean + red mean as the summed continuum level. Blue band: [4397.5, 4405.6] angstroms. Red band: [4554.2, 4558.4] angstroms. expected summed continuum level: 218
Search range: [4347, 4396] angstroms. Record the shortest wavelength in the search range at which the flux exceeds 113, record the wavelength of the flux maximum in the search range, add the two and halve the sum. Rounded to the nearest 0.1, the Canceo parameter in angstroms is 4361.2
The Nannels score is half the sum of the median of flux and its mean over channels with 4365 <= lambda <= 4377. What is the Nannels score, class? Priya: 103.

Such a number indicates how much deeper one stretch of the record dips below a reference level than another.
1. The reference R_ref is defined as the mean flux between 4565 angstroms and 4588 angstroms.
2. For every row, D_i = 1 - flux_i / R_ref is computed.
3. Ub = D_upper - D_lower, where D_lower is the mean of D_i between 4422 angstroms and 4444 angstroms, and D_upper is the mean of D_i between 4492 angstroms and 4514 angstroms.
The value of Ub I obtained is -0.14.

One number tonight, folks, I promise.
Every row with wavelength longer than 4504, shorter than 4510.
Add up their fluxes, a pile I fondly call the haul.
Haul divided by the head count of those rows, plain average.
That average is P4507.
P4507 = 133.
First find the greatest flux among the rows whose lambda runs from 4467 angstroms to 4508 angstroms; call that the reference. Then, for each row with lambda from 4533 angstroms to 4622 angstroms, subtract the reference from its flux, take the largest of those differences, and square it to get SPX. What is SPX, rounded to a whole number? 34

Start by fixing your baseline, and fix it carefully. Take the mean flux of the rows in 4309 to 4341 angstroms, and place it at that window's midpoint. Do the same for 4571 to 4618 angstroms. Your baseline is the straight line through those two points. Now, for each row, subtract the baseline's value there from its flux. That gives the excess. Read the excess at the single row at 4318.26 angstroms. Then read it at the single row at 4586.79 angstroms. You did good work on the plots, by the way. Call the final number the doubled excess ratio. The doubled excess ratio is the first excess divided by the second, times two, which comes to -28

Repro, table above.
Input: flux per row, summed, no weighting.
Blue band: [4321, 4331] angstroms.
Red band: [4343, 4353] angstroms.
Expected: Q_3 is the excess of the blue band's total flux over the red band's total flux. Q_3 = -36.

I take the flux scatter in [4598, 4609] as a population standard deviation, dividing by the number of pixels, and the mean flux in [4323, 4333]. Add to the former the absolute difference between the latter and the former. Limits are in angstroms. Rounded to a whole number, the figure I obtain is 94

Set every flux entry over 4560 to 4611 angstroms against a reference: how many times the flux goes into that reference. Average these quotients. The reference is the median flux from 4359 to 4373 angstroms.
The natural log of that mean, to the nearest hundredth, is -0.18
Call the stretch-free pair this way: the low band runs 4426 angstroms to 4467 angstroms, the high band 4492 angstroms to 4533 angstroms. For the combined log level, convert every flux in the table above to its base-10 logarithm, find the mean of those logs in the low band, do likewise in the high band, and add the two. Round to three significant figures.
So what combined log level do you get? 4.09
